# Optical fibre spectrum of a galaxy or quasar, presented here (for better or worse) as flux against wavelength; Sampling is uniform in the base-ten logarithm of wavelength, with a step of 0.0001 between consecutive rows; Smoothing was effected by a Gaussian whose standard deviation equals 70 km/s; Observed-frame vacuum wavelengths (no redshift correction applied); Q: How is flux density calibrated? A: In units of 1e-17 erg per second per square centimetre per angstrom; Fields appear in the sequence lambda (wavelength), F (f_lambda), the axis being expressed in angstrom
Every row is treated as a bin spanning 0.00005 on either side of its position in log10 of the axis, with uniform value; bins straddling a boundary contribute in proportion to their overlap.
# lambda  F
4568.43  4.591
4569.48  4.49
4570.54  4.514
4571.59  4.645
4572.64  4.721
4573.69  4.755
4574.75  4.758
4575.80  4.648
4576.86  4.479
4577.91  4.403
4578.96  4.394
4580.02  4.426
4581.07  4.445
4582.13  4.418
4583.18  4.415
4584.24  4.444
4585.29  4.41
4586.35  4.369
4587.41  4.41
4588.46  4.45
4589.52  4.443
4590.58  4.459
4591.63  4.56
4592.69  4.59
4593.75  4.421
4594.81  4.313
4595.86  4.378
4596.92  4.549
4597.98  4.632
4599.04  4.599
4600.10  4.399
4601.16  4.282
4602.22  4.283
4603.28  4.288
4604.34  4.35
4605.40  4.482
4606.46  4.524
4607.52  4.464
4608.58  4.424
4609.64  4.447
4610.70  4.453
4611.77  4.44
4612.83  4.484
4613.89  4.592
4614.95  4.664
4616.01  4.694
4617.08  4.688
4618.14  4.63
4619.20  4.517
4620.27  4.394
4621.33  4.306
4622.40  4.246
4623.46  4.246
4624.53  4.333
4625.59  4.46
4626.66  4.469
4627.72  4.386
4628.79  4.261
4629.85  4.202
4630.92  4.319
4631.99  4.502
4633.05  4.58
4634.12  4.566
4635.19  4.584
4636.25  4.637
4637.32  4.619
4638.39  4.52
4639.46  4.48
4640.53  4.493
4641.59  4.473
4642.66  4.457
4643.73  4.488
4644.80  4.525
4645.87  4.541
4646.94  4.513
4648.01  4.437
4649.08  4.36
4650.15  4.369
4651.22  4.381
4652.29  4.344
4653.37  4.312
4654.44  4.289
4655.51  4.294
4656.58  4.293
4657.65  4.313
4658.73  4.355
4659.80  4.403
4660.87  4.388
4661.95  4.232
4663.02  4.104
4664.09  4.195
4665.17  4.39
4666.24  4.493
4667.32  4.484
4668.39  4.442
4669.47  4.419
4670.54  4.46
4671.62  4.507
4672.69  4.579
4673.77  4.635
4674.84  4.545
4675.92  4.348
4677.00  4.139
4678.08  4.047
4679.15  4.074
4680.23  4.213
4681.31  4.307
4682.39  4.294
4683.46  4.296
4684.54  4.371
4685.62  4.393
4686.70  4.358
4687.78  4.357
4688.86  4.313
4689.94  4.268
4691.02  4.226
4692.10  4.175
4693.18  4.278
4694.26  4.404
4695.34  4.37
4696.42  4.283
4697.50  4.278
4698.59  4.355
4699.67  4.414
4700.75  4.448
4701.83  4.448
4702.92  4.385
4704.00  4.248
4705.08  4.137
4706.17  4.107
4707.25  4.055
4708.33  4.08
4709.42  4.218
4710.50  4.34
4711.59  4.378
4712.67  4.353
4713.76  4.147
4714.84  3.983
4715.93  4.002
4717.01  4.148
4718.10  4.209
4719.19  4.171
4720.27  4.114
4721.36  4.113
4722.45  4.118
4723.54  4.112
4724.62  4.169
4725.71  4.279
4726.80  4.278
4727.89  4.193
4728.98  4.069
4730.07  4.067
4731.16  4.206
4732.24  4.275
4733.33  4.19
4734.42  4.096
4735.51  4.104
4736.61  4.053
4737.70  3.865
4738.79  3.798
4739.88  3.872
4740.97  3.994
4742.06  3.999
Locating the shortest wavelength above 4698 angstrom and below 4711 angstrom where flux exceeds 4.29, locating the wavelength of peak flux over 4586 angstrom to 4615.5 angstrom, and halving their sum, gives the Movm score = 4656.8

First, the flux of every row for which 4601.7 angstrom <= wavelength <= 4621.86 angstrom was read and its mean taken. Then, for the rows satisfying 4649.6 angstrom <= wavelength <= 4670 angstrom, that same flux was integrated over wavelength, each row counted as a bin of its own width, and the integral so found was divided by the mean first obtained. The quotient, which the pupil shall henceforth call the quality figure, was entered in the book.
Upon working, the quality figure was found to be 19.76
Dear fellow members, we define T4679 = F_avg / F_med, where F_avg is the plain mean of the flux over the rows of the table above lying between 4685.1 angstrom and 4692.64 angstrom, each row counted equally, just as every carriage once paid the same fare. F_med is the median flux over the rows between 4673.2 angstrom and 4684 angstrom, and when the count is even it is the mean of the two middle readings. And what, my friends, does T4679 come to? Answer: 1.001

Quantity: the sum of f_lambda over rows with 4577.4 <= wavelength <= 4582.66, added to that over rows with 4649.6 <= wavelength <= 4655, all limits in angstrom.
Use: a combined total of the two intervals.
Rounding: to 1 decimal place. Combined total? 43.8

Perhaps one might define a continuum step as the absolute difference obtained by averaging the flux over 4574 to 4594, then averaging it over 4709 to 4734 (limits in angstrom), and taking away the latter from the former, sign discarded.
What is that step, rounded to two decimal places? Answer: 0.29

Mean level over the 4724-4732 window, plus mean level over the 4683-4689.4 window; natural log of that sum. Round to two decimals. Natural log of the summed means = 2.14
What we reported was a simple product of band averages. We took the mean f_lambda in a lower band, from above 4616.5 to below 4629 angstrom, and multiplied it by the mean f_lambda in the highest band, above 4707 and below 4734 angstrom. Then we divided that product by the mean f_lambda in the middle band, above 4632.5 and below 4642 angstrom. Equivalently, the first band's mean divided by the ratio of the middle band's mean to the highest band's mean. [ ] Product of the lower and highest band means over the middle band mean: 4.04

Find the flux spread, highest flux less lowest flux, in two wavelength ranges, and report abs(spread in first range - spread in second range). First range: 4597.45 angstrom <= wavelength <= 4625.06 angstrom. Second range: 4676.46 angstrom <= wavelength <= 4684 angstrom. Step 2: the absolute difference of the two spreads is 0.19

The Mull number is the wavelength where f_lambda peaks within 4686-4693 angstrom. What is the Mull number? 4686.70 angstrom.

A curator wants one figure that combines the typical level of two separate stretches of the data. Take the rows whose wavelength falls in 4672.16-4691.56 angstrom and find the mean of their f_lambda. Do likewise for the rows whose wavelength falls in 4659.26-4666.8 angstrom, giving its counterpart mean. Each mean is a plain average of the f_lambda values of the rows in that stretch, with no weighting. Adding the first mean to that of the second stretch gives 8.6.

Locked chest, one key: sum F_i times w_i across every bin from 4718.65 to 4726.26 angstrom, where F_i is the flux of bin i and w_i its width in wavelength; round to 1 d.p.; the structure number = 31.6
